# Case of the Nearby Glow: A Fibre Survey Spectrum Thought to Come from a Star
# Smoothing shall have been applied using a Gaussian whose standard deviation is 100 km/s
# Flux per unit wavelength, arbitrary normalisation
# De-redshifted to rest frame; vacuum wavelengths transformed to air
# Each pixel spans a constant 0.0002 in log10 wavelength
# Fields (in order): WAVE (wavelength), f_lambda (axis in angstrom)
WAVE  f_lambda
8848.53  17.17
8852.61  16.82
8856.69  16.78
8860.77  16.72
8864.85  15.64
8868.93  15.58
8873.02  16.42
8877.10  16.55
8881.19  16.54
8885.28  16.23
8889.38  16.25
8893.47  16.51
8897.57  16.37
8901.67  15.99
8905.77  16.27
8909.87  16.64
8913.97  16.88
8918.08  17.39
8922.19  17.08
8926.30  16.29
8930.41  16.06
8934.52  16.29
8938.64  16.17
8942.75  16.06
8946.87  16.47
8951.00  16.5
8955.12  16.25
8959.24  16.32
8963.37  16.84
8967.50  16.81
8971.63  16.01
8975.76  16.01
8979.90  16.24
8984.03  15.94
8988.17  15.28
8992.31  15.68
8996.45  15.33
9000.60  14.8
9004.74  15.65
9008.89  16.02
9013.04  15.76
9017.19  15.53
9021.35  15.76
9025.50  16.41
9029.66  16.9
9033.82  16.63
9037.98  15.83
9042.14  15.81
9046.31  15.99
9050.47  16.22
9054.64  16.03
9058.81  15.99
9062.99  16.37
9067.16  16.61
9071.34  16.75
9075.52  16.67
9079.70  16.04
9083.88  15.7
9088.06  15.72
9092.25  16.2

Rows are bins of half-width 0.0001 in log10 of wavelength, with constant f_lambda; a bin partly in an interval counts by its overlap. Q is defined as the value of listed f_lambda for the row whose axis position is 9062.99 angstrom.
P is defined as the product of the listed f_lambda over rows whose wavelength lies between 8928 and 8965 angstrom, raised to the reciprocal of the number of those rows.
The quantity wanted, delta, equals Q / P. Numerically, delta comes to 1.00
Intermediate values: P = 16.3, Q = 16.37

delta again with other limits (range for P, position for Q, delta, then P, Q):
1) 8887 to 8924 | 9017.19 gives 0.94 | 16.6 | 15.53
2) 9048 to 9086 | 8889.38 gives 1.00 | 16.3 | 16.25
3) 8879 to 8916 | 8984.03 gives 0.97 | 16.4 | 15.94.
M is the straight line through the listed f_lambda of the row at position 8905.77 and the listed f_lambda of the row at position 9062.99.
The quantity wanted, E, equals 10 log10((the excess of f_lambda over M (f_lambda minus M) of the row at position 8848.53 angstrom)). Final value 0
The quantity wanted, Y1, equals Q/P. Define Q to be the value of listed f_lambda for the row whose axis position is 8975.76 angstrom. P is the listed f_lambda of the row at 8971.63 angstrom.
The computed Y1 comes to 1.000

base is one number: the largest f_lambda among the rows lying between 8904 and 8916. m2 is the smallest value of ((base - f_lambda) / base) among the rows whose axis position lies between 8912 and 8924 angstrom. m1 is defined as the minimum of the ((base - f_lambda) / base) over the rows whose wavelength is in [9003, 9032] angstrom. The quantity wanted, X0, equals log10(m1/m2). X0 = -1.4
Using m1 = 0.00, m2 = -0.030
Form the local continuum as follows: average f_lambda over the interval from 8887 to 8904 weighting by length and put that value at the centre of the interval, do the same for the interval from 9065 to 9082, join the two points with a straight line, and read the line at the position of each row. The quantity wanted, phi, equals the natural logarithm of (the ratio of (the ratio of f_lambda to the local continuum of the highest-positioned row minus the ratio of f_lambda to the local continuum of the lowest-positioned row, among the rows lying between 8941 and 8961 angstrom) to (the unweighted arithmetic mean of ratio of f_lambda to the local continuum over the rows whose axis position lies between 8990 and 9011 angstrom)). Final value -4.17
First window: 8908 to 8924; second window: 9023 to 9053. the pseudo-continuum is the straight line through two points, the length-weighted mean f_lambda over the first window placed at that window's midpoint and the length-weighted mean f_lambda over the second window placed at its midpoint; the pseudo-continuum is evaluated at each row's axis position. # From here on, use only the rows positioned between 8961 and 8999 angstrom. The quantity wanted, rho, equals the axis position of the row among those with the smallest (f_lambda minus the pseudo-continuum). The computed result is 8988.17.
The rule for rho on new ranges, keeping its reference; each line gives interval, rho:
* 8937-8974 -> 8942.75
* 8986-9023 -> 9000.60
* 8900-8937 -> 8901.67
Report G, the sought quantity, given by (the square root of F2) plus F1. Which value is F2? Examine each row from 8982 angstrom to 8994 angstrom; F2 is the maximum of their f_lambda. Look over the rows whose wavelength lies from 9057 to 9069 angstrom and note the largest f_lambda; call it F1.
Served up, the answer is 20.6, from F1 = 16.61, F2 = 15.94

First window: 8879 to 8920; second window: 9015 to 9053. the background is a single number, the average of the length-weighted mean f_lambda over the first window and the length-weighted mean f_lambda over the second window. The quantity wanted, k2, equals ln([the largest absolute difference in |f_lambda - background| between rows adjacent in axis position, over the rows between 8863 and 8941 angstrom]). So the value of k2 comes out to -0.29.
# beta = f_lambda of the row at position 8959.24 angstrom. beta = 16.32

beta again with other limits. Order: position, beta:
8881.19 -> 16.54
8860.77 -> 16.72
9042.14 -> 15.81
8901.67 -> 15.99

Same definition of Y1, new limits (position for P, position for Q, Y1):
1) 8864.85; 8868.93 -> 0.996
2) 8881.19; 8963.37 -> 1.018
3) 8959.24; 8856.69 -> 1.028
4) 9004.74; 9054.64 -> 1.024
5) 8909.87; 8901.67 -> 0.961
